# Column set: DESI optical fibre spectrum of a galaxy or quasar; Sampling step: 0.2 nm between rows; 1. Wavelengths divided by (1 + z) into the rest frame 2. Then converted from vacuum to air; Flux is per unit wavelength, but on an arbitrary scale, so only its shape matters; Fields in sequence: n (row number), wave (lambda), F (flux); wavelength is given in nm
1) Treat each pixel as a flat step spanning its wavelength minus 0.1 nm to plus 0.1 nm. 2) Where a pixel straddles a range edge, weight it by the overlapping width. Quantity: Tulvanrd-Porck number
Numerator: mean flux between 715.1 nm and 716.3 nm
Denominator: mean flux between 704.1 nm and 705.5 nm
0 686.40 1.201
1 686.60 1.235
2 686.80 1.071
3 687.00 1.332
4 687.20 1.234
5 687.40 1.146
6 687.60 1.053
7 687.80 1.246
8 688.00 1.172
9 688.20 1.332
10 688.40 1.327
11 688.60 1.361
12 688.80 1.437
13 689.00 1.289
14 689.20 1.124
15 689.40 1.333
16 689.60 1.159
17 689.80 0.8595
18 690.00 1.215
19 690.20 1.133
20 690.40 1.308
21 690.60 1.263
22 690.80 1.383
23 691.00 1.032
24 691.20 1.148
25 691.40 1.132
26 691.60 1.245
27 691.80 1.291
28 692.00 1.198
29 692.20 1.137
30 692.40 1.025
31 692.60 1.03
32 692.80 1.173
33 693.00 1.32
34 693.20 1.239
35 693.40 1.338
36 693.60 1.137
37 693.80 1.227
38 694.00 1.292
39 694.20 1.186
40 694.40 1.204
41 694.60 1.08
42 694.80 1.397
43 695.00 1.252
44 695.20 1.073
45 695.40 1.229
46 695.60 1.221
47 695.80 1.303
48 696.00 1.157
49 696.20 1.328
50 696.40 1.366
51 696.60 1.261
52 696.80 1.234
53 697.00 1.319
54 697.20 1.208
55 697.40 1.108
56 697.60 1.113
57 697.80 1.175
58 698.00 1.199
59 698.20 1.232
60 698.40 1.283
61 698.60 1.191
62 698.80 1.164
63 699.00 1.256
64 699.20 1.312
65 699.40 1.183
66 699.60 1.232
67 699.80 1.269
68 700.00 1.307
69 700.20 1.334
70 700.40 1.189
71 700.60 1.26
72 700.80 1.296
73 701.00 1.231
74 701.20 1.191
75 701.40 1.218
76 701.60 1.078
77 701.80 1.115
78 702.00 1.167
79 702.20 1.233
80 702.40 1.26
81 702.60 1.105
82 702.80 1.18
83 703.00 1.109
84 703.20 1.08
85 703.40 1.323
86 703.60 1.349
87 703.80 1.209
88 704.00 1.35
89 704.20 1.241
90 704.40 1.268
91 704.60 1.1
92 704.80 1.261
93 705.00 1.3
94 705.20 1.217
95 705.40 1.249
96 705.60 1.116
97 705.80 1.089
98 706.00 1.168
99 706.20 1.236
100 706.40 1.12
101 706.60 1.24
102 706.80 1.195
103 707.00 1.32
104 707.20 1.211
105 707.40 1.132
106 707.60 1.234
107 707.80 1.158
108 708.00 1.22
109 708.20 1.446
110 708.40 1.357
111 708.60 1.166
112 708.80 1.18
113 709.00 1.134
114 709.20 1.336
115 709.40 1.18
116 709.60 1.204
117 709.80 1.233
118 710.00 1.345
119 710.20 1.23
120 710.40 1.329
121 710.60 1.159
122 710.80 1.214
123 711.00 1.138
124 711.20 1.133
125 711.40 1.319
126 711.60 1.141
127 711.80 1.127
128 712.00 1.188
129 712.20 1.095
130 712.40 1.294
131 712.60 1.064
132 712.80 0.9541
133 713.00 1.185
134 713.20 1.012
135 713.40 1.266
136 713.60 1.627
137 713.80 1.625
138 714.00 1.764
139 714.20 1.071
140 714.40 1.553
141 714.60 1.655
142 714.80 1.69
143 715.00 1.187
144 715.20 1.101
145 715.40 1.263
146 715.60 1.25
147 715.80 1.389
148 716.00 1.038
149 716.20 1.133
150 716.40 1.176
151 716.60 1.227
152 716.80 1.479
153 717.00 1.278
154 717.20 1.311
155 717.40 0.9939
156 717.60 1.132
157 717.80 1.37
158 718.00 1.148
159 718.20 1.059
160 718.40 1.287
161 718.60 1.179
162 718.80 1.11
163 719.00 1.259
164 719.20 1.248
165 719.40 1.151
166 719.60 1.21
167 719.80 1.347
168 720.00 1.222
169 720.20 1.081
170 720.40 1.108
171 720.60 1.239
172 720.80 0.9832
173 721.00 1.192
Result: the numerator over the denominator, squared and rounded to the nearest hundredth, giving 0.94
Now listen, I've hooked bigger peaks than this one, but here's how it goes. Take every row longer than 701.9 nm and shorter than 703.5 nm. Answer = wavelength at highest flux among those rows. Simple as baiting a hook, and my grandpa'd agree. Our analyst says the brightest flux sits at 703.40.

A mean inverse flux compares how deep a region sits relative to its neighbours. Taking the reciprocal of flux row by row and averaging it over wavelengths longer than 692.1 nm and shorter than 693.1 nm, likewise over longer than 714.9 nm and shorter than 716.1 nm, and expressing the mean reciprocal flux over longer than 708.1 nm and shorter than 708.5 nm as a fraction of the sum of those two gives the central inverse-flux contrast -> 0.41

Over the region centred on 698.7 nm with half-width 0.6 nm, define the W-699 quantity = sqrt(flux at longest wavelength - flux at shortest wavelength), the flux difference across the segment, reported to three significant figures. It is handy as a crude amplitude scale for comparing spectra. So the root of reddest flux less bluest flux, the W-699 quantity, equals 0.283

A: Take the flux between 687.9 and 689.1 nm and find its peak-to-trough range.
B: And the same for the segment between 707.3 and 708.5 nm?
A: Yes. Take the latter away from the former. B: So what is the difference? -0.05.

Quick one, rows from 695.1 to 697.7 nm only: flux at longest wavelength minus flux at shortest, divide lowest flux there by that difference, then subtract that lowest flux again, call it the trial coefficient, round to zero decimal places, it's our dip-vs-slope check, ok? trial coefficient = 26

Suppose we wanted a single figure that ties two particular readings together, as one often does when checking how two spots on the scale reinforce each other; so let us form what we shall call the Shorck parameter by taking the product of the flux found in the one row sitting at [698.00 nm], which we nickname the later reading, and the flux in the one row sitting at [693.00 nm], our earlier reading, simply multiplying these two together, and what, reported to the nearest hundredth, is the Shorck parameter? 1.58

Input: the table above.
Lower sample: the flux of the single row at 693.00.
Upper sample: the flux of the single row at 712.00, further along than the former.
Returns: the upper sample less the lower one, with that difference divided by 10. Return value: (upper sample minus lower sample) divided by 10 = -0.013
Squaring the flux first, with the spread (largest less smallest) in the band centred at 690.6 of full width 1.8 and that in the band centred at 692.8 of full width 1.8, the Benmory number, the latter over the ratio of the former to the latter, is 0.47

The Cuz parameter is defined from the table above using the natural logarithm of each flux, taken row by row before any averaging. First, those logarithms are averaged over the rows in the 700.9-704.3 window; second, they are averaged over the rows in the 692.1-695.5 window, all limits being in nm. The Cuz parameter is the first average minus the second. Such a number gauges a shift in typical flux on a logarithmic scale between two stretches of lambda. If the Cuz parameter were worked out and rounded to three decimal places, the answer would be 0.006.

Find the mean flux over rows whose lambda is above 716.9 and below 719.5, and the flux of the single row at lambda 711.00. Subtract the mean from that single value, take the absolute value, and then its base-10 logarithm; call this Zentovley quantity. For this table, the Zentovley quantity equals -1.25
